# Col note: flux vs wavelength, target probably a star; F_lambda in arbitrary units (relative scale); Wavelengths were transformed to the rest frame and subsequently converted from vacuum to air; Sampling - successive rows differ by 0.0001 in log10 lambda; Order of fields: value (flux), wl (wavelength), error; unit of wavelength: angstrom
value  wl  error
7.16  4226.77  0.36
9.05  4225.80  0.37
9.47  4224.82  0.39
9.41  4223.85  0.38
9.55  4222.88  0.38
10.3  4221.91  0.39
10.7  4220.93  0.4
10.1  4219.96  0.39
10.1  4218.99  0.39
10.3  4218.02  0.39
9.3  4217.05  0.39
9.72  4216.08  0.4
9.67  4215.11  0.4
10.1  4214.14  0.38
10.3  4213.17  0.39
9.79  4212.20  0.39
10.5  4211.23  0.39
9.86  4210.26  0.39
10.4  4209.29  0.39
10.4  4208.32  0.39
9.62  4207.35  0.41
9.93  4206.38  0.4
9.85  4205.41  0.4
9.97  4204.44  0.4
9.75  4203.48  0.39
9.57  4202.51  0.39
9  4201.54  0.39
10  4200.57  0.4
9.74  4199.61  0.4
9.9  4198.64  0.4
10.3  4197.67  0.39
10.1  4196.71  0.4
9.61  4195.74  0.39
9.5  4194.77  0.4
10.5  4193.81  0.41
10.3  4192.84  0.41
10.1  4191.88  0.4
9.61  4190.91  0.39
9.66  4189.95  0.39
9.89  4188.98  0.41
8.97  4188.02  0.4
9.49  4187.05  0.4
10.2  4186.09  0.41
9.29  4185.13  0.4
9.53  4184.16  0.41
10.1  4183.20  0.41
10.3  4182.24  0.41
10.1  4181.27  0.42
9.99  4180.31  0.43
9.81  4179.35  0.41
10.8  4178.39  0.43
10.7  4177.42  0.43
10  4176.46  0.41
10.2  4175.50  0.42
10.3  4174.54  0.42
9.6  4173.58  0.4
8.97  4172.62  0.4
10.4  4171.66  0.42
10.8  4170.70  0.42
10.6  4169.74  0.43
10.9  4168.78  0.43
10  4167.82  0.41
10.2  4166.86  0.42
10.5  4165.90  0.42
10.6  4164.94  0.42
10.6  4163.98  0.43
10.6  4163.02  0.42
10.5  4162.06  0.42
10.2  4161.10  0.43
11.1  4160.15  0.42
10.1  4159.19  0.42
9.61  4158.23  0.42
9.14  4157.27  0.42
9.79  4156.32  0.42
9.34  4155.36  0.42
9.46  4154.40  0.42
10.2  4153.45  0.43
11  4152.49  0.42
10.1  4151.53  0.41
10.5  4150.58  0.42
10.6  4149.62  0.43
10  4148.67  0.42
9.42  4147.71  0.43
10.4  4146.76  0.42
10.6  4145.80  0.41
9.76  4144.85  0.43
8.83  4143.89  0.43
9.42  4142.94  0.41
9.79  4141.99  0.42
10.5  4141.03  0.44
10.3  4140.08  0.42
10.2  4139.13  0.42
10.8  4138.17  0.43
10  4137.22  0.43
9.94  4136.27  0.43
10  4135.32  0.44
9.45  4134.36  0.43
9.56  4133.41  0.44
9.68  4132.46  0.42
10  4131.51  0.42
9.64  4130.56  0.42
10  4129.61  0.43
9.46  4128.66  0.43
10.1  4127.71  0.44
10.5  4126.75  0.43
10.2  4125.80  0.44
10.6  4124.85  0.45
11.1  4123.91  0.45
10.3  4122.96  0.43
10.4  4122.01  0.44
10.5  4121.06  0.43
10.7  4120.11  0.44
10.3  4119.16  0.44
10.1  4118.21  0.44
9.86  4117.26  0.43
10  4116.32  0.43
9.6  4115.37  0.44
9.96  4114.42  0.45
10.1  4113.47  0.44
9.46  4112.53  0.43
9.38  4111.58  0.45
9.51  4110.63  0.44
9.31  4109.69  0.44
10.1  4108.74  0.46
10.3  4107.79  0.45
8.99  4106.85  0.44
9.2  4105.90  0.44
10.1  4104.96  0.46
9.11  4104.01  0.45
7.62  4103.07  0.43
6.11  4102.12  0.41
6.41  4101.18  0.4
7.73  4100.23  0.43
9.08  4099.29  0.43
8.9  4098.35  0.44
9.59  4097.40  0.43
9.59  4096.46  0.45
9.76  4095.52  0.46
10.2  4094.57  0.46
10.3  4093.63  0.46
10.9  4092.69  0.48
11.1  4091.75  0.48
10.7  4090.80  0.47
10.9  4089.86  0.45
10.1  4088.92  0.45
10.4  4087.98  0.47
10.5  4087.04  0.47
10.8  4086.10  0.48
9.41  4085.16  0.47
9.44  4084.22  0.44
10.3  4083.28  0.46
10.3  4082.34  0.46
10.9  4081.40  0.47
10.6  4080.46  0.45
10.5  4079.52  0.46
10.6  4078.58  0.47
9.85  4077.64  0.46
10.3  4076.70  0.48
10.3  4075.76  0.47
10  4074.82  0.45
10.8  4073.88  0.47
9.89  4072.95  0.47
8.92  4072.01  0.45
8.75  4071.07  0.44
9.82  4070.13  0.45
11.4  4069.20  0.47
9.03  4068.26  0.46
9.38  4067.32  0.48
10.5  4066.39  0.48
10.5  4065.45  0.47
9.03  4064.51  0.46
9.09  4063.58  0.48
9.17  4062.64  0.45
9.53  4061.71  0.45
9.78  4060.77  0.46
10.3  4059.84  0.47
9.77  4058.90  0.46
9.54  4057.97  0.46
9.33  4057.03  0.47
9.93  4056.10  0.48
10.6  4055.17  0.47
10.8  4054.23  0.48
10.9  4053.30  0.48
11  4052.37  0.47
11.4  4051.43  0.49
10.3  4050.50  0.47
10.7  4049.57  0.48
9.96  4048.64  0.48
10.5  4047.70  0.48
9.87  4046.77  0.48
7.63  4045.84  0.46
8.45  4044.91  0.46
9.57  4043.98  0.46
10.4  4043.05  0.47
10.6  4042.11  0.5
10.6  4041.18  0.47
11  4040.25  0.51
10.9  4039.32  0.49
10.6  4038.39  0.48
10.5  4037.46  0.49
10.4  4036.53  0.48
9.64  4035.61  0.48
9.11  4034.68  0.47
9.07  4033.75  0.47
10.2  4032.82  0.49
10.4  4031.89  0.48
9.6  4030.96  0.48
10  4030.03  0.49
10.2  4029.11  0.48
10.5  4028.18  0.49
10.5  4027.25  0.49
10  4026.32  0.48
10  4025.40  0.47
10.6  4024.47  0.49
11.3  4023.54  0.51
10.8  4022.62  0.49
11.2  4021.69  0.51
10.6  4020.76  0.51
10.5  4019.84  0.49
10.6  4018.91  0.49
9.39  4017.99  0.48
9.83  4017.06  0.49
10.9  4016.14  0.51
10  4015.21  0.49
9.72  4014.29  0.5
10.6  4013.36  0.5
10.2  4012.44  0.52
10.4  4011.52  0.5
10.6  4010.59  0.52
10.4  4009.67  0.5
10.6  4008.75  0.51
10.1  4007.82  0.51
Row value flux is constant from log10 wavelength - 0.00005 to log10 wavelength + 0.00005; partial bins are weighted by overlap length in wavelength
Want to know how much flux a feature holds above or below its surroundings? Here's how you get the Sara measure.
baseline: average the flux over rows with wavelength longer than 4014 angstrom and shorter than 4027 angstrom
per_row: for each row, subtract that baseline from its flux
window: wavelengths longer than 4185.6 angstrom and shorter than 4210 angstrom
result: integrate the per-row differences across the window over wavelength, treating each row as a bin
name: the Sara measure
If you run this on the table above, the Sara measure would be -13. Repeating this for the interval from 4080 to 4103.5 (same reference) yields -17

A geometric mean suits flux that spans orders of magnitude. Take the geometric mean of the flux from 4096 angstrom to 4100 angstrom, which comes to 9.3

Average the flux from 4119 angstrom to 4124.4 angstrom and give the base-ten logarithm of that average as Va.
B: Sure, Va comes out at 1.02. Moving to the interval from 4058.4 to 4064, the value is 0.98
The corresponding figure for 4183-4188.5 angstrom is 0.98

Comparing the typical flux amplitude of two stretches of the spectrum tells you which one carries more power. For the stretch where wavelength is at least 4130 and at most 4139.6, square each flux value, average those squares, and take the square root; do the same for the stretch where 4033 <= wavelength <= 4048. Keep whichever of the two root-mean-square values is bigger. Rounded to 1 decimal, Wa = 10.0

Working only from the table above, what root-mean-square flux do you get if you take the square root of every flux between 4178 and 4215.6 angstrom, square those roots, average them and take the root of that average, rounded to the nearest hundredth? 3.15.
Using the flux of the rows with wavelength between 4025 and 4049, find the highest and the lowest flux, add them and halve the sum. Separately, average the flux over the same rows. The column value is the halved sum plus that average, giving 19.3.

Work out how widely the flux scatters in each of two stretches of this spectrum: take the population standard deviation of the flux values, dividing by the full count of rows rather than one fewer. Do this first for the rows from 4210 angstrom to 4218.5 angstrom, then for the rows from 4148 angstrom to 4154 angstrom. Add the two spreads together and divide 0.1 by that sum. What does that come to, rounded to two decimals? 0.14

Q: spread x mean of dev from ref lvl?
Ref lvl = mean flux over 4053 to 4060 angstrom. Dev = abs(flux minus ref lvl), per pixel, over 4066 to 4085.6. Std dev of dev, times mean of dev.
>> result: 0.22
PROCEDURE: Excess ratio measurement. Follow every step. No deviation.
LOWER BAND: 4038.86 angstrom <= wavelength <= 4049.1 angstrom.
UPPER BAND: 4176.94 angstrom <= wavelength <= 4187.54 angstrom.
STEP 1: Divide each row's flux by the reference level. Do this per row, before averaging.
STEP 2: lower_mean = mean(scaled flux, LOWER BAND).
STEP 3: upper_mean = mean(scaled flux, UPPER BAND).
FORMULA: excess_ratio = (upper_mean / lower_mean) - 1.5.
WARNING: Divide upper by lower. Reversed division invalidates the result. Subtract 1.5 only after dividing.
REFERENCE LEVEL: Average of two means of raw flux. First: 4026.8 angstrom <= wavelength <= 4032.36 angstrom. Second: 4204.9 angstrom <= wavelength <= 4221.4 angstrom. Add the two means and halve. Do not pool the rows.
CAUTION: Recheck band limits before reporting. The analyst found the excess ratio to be -0.492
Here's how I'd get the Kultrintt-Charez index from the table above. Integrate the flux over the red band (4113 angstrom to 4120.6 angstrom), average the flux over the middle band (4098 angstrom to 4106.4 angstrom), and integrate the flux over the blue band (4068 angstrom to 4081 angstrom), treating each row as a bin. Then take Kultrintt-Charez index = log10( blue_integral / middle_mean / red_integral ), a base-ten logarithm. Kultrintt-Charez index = -0.68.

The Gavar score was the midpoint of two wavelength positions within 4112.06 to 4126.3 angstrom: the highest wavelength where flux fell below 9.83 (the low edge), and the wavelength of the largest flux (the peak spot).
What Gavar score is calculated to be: 4119.6 angstrom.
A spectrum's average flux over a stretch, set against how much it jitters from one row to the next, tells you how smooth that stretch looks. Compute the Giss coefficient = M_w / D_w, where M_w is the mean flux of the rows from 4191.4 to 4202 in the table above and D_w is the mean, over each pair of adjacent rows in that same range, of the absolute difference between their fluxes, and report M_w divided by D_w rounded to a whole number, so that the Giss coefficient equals 25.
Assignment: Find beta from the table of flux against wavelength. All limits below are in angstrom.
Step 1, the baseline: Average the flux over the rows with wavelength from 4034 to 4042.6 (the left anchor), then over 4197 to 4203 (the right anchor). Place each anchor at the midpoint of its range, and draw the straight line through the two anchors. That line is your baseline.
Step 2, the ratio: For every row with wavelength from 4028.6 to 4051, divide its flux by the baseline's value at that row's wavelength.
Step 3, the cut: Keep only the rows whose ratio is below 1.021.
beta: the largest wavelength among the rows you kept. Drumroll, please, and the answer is 4050.50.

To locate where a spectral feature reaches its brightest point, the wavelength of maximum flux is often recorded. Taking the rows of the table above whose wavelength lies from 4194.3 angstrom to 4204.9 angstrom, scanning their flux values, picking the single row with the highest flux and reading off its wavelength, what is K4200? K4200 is 4197.67 angstrom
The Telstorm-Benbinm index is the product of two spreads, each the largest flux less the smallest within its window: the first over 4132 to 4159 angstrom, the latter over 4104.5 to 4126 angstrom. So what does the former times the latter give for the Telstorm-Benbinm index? 4.6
